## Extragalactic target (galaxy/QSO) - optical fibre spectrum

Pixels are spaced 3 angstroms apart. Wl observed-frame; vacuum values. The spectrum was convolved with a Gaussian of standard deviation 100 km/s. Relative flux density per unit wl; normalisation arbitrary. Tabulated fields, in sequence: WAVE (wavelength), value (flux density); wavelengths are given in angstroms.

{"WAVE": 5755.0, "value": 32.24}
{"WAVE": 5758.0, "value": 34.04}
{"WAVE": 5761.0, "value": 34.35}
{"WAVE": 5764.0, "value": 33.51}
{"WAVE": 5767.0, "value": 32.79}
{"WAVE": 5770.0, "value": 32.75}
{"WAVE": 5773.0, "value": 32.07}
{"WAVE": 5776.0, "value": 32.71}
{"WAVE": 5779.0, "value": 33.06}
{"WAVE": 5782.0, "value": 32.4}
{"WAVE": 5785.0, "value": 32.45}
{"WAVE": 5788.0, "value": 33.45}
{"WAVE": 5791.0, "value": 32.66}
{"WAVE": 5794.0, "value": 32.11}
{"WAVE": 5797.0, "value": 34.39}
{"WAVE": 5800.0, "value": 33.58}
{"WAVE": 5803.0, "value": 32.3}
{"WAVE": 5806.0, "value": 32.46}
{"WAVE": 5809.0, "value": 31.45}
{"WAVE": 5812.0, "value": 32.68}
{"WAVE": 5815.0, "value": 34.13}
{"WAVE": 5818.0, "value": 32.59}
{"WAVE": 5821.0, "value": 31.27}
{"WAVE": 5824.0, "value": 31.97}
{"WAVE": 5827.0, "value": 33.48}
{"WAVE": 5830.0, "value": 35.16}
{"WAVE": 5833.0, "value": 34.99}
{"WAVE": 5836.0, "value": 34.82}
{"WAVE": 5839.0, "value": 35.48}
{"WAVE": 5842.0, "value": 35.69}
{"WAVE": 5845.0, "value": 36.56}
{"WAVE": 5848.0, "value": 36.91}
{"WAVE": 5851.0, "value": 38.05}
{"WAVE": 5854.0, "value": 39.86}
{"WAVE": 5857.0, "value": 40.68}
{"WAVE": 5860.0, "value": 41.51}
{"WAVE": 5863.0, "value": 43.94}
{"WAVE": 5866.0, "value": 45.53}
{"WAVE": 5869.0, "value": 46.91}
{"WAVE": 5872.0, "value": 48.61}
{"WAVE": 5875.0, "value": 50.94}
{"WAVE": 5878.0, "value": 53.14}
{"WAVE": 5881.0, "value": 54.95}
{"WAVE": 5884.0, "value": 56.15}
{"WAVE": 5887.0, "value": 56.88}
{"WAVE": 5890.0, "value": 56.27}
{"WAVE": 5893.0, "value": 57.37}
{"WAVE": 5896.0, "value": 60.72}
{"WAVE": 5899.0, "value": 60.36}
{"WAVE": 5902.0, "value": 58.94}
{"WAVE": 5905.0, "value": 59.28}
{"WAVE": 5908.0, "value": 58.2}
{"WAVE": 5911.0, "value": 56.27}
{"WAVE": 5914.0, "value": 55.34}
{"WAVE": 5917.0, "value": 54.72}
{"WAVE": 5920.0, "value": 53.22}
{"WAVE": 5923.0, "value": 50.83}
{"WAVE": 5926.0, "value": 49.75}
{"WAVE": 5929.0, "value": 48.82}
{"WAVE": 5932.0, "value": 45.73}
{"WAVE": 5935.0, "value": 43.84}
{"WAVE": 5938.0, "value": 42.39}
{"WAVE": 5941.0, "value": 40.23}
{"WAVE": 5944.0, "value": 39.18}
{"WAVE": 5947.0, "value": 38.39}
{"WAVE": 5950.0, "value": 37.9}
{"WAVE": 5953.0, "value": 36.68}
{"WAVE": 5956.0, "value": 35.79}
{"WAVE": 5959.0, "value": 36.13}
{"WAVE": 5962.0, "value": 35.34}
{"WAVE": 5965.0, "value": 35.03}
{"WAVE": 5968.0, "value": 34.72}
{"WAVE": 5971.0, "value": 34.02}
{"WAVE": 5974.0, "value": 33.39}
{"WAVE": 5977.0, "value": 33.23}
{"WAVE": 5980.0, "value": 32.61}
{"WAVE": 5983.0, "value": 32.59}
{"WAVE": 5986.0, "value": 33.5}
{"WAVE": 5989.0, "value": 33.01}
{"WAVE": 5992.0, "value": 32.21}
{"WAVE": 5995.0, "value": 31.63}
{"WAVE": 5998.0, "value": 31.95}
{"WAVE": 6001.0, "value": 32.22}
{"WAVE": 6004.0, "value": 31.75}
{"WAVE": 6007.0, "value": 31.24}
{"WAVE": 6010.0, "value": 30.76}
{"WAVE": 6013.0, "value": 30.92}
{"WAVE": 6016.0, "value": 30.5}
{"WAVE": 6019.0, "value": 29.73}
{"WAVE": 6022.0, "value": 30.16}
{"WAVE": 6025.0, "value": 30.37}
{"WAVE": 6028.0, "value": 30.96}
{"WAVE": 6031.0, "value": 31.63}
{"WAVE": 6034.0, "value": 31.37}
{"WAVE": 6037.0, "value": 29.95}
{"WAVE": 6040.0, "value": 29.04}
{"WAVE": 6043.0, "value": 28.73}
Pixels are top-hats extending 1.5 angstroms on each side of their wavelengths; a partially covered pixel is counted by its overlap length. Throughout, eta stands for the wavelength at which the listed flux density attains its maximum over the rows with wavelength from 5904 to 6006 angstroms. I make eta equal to 5905.0 angstroms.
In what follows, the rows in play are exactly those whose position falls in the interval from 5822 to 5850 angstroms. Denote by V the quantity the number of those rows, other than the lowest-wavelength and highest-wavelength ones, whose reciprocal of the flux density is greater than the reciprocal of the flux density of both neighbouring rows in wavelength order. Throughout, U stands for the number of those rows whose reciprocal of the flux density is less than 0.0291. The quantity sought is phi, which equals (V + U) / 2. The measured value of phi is 4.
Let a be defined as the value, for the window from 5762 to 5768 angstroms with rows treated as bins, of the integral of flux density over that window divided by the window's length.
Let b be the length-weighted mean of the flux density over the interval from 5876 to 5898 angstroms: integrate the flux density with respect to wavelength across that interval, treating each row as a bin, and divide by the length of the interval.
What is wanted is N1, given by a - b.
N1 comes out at -23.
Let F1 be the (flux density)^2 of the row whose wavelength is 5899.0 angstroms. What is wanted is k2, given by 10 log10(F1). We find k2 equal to 35.6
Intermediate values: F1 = 3643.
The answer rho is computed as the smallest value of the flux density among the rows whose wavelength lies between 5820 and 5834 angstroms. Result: 31.27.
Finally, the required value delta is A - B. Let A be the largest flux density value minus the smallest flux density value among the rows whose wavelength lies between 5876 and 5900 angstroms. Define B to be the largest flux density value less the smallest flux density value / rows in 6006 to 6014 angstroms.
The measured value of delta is 7.1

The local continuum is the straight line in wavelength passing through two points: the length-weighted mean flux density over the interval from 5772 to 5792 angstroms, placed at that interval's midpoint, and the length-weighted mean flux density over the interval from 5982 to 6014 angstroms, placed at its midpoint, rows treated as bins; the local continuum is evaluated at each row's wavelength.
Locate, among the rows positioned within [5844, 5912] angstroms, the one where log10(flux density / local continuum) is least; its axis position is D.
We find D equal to 5845.0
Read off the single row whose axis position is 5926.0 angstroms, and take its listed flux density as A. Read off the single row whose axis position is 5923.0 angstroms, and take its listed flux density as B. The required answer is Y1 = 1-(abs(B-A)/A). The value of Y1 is 0.98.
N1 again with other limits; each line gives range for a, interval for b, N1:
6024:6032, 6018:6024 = 1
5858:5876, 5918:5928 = -5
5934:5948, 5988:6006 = 9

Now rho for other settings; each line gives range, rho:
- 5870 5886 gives 48.61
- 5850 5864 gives 38.05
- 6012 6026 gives 29.73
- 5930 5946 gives 39.18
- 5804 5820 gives 31.45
